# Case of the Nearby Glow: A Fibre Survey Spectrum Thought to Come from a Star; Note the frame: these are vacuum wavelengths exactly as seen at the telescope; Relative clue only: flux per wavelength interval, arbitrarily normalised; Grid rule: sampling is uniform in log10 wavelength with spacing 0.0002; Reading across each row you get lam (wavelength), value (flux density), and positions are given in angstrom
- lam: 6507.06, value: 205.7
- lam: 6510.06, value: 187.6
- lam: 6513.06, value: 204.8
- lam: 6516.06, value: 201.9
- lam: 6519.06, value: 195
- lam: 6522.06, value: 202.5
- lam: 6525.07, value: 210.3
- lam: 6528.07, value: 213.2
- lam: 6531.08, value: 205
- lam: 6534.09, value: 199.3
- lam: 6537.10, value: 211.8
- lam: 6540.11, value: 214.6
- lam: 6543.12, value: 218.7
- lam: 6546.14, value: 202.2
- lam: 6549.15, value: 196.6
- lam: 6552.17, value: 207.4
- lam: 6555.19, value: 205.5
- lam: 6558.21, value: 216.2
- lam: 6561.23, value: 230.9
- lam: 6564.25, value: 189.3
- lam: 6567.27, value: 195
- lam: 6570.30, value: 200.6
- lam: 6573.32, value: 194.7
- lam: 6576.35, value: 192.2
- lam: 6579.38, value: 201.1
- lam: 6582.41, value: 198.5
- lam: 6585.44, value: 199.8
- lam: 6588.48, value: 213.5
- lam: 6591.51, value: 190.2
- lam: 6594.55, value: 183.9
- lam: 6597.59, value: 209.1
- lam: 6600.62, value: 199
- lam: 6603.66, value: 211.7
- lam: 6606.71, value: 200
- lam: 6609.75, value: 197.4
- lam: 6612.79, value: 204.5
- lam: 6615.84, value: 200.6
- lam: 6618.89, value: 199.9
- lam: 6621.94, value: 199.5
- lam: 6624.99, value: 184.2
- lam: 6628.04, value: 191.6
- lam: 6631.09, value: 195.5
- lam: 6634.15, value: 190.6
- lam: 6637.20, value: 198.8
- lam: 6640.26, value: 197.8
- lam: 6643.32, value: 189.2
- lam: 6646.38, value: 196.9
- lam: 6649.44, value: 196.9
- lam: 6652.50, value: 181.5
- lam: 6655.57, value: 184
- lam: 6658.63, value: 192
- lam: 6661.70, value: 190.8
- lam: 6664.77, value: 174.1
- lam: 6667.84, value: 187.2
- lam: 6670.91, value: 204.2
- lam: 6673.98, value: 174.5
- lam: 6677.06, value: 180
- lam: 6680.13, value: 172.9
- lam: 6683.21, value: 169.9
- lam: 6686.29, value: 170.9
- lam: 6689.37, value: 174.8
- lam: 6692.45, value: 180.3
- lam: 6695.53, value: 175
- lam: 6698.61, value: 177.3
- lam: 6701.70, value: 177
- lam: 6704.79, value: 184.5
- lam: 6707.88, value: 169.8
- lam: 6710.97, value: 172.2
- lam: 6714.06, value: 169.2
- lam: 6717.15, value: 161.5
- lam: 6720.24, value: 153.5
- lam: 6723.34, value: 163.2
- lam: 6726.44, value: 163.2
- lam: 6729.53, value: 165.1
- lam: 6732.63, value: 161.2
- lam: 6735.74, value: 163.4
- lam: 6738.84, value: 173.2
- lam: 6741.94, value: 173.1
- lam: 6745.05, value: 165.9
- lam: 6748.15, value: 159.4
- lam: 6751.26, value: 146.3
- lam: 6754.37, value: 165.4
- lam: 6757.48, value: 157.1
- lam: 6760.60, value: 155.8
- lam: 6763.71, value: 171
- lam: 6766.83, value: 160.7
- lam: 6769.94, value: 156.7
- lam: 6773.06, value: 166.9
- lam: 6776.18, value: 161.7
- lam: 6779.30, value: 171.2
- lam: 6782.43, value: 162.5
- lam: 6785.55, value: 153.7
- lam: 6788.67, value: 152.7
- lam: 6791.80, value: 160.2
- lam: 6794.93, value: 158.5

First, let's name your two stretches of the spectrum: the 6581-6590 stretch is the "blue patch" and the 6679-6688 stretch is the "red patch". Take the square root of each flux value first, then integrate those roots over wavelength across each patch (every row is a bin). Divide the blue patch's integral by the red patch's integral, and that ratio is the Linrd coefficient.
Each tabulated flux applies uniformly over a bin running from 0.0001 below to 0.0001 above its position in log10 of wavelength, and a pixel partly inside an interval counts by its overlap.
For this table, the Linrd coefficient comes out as 1.1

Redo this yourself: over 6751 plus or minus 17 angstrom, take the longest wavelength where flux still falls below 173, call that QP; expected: 6766.83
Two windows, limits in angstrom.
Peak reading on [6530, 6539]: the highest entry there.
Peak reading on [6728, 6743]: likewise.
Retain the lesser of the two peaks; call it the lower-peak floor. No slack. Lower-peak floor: 173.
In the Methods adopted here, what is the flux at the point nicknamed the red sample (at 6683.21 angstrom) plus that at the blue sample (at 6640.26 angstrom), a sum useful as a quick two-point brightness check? 368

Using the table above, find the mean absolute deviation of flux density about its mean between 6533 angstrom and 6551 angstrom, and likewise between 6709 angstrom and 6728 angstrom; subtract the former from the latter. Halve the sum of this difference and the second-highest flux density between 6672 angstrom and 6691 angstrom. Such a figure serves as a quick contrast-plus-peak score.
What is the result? 85.8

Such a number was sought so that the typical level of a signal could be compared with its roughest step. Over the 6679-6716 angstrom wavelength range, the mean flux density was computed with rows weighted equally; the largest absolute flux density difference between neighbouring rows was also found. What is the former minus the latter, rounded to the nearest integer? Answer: 160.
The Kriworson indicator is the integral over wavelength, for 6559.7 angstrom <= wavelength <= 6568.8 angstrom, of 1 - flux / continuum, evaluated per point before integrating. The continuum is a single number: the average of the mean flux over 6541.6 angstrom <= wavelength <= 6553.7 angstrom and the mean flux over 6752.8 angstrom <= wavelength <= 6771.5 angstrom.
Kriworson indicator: -1.06 angstrom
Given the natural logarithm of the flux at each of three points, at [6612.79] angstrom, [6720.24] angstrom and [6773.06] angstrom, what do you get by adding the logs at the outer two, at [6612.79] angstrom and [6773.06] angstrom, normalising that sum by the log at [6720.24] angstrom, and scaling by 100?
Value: 207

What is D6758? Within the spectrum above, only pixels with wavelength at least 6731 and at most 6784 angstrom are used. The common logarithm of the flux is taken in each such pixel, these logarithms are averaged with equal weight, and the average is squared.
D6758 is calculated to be 4.89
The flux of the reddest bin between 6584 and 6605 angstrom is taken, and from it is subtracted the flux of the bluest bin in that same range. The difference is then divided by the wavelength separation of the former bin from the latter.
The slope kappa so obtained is 0.7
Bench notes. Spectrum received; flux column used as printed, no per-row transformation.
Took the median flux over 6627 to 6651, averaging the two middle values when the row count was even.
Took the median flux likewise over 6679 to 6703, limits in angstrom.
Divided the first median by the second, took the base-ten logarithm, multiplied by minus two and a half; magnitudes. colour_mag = -0.12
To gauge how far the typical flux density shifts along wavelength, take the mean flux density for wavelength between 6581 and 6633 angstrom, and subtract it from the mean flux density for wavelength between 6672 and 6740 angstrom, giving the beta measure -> -28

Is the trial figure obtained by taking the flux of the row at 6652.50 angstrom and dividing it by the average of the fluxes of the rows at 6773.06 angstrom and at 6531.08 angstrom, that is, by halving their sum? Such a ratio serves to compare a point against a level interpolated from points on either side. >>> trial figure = 0.98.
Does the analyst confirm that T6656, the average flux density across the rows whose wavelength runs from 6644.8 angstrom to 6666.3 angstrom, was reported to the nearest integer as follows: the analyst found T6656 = 188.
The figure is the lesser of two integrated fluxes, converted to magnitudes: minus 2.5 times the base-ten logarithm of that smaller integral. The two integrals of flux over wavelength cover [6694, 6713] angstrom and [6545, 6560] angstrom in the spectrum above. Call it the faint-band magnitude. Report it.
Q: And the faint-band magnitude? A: -8.7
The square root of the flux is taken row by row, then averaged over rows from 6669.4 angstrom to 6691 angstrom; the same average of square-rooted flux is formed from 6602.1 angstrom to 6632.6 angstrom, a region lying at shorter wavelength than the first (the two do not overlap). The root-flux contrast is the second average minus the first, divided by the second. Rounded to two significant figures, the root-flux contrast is 0.053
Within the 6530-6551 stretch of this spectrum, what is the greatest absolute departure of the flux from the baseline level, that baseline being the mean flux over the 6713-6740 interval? 55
